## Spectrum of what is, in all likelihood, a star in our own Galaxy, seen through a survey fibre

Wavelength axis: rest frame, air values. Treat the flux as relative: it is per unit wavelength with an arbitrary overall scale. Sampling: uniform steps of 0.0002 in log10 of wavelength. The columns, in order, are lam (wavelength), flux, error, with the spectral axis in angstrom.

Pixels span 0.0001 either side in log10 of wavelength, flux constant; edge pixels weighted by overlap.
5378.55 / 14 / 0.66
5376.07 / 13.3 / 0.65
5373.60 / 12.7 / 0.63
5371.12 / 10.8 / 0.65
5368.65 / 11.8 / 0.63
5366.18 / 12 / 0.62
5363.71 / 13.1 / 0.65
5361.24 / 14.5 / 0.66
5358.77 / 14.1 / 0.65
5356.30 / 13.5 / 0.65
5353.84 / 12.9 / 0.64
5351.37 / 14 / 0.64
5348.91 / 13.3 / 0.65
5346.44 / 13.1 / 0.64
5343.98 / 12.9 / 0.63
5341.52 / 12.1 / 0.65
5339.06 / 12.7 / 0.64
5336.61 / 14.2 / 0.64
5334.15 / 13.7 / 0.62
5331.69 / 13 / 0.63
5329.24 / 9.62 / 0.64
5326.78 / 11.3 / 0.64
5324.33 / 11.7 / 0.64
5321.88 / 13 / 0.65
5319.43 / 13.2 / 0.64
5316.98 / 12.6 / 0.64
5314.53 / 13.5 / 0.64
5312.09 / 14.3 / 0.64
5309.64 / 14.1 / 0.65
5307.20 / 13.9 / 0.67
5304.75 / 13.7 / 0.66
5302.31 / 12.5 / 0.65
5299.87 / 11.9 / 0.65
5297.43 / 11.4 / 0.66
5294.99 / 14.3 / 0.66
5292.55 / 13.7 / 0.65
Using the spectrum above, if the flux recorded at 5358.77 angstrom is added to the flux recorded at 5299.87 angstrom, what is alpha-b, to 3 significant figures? 26.0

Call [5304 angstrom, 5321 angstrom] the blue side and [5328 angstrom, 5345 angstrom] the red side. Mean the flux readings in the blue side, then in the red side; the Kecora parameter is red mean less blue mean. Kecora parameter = -1.0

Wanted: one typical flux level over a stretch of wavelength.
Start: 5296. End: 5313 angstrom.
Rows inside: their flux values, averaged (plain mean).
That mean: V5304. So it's 13.1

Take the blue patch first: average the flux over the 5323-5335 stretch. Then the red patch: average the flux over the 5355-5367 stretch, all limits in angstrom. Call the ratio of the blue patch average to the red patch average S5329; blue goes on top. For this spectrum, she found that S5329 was 0.88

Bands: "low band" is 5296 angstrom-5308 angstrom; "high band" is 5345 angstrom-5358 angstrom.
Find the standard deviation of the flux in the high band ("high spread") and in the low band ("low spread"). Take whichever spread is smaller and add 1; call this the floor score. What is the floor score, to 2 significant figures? 1.4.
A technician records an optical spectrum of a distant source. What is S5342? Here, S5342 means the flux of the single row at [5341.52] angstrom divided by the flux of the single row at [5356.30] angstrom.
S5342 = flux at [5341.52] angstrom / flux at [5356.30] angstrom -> 0.90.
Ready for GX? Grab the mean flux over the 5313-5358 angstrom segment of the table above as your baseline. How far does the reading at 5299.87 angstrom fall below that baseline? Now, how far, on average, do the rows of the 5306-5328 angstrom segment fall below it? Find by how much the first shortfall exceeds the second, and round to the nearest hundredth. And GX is 1.17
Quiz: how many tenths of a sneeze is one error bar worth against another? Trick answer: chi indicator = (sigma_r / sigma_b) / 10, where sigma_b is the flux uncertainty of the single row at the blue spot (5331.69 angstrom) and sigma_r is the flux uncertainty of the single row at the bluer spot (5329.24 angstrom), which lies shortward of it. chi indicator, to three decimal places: 0.102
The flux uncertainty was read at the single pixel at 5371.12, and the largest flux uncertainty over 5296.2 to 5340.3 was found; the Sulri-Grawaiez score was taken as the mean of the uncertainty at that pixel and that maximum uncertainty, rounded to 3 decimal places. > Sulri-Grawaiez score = 0.660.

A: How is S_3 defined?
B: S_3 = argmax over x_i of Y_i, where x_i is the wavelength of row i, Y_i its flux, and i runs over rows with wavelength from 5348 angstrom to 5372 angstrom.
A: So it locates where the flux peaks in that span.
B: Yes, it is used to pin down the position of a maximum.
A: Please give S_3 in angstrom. 5361.24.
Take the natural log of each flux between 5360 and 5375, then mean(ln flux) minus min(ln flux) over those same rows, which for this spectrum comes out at 0.14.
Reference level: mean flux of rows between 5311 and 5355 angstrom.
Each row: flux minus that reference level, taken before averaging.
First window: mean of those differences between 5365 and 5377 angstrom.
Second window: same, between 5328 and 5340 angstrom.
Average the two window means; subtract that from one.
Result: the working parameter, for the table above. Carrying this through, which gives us 1.5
